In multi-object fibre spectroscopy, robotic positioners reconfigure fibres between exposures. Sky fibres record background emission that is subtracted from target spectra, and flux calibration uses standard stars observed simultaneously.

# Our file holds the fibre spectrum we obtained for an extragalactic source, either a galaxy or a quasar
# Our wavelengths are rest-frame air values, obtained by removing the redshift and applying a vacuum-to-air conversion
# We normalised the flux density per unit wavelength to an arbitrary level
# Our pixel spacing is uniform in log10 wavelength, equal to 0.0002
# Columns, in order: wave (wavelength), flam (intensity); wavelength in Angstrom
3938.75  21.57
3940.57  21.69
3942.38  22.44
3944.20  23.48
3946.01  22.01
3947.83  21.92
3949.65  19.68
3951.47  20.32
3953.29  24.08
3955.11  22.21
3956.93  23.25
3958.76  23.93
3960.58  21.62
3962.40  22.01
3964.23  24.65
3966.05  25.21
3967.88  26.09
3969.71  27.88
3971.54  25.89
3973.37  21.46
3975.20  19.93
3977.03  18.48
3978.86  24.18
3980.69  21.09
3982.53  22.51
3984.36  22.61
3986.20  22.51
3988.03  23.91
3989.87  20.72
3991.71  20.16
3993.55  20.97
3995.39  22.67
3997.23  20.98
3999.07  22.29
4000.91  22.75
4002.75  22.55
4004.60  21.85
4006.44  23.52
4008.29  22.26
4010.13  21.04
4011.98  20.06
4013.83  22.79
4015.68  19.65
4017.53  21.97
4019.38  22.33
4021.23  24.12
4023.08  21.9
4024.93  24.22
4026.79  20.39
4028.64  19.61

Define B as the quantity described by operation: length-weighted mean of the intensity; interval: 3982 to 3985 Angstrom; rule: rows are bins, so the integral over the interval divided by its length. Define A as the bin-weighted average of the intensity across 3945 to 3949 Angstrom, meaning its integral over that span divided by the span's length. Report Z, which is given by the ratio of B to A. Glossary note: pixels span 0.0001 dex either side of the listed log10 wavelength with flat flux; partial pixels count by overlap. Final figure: 1.03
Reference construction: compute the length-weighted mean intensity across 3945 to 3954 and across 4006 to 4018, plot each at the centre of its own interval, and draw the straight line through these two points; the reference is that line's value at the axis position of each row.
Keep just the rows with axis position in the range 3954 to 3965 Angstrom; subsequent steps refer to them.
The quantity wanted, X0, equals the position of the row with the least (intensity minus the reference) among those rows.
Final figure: 3960.58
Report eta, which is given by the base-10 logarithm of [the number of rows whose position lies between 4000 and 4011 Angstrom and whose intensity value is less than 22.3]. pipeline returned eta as 0.48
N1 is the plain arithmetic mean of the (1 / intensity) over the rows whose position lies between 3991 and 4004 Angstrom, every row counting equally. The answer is 0.046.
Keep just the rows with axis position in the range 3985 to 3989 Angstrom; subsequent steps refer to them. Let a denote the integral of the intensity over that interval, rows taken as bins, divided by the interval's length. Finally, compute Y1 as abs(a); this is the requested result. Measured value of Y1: 23.1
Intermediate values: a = 23.1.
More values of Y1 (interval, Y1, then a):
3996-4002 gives 22.1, 22.1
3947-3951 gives 20.7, 20.7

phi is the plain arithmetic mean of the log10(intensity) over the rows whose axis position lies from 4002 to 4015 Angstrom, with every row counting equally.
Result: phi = 1.34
